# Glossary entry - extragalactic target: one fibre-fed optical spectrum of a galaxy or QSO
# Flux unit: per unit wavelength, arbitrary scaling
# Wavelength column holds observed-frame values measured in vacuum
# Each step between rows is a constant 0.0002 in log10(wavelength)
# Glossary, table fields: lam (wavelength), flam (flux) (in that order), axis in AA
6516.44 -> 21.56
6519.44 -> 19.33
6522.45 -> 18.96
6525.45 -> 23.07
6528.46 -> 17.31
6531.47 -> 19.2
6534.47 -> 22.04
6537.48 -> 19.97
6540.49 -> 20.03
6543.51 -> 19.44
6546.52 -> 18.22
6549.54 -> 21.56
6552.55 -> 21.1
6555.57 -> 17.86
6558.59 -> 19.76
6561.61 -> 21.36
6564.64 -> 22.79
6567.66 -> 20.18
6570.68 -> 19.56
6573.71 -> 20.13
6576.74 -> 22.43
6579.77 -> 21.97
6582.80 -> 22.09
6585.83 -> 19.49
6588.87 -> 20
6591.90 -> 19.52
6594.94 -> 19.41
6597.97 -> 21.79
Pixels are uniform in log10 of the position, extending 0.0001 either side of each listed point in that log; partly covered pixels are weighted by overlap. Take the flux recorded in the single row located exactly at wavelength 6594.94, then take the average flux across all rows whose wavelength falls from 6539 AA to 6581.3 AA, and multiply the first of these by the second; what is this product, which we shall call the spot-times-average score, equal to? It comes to 397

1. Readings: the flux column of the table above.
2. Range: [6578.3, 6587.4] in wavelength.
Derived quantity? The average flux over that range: 21.2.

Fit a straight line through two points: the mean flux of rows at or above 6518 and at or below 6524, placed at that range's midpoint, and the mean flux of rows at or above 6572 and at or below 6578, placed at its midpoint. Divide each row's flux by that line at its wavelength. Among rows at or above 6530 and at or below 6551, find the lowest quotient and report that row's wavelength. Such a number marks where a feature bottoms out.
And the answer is 6546.52 AA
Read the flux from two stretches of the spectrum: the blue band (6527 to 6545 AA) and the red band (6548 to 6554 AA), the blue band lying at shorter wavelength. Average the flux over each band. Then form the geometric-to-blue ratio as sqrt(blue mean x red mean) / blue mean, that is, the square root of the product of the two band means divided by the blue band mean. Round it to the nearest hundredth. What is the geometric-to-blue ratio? 1.04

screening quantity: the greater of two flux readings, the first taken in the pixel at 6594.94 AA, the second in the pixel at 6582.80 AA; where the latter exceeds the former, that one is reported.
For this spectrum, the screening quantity 22.1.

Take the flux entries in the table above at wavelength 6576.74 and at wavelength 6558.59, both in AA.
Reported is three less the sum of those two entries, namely -39.2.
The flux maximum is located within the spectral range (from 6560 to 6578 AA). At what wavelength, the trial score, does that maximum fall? 6564.64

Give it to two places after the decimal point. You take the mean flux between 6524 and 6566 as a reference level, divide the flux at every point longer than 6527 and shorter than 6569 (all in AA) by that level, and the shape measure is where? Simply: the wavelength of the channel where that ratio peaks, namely 6564.64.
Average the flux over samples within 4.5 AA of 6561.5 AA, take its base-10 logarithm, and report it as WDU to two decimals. 1.33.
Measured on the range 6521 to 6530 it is 1.30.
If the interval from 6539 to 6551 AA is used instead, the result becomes 1.30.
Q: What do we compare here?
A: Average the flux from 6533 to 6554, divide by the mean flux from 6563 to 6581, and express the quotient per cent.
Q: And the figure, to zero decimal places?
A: 96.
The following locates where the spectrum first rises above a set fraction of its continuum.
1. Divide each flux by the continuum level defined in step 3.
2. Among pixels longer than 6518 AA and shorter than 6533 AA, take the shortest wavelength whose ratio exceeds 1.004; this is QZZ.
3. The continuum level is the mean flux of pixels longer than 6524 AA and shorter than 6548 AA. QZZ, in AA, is 6525.45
